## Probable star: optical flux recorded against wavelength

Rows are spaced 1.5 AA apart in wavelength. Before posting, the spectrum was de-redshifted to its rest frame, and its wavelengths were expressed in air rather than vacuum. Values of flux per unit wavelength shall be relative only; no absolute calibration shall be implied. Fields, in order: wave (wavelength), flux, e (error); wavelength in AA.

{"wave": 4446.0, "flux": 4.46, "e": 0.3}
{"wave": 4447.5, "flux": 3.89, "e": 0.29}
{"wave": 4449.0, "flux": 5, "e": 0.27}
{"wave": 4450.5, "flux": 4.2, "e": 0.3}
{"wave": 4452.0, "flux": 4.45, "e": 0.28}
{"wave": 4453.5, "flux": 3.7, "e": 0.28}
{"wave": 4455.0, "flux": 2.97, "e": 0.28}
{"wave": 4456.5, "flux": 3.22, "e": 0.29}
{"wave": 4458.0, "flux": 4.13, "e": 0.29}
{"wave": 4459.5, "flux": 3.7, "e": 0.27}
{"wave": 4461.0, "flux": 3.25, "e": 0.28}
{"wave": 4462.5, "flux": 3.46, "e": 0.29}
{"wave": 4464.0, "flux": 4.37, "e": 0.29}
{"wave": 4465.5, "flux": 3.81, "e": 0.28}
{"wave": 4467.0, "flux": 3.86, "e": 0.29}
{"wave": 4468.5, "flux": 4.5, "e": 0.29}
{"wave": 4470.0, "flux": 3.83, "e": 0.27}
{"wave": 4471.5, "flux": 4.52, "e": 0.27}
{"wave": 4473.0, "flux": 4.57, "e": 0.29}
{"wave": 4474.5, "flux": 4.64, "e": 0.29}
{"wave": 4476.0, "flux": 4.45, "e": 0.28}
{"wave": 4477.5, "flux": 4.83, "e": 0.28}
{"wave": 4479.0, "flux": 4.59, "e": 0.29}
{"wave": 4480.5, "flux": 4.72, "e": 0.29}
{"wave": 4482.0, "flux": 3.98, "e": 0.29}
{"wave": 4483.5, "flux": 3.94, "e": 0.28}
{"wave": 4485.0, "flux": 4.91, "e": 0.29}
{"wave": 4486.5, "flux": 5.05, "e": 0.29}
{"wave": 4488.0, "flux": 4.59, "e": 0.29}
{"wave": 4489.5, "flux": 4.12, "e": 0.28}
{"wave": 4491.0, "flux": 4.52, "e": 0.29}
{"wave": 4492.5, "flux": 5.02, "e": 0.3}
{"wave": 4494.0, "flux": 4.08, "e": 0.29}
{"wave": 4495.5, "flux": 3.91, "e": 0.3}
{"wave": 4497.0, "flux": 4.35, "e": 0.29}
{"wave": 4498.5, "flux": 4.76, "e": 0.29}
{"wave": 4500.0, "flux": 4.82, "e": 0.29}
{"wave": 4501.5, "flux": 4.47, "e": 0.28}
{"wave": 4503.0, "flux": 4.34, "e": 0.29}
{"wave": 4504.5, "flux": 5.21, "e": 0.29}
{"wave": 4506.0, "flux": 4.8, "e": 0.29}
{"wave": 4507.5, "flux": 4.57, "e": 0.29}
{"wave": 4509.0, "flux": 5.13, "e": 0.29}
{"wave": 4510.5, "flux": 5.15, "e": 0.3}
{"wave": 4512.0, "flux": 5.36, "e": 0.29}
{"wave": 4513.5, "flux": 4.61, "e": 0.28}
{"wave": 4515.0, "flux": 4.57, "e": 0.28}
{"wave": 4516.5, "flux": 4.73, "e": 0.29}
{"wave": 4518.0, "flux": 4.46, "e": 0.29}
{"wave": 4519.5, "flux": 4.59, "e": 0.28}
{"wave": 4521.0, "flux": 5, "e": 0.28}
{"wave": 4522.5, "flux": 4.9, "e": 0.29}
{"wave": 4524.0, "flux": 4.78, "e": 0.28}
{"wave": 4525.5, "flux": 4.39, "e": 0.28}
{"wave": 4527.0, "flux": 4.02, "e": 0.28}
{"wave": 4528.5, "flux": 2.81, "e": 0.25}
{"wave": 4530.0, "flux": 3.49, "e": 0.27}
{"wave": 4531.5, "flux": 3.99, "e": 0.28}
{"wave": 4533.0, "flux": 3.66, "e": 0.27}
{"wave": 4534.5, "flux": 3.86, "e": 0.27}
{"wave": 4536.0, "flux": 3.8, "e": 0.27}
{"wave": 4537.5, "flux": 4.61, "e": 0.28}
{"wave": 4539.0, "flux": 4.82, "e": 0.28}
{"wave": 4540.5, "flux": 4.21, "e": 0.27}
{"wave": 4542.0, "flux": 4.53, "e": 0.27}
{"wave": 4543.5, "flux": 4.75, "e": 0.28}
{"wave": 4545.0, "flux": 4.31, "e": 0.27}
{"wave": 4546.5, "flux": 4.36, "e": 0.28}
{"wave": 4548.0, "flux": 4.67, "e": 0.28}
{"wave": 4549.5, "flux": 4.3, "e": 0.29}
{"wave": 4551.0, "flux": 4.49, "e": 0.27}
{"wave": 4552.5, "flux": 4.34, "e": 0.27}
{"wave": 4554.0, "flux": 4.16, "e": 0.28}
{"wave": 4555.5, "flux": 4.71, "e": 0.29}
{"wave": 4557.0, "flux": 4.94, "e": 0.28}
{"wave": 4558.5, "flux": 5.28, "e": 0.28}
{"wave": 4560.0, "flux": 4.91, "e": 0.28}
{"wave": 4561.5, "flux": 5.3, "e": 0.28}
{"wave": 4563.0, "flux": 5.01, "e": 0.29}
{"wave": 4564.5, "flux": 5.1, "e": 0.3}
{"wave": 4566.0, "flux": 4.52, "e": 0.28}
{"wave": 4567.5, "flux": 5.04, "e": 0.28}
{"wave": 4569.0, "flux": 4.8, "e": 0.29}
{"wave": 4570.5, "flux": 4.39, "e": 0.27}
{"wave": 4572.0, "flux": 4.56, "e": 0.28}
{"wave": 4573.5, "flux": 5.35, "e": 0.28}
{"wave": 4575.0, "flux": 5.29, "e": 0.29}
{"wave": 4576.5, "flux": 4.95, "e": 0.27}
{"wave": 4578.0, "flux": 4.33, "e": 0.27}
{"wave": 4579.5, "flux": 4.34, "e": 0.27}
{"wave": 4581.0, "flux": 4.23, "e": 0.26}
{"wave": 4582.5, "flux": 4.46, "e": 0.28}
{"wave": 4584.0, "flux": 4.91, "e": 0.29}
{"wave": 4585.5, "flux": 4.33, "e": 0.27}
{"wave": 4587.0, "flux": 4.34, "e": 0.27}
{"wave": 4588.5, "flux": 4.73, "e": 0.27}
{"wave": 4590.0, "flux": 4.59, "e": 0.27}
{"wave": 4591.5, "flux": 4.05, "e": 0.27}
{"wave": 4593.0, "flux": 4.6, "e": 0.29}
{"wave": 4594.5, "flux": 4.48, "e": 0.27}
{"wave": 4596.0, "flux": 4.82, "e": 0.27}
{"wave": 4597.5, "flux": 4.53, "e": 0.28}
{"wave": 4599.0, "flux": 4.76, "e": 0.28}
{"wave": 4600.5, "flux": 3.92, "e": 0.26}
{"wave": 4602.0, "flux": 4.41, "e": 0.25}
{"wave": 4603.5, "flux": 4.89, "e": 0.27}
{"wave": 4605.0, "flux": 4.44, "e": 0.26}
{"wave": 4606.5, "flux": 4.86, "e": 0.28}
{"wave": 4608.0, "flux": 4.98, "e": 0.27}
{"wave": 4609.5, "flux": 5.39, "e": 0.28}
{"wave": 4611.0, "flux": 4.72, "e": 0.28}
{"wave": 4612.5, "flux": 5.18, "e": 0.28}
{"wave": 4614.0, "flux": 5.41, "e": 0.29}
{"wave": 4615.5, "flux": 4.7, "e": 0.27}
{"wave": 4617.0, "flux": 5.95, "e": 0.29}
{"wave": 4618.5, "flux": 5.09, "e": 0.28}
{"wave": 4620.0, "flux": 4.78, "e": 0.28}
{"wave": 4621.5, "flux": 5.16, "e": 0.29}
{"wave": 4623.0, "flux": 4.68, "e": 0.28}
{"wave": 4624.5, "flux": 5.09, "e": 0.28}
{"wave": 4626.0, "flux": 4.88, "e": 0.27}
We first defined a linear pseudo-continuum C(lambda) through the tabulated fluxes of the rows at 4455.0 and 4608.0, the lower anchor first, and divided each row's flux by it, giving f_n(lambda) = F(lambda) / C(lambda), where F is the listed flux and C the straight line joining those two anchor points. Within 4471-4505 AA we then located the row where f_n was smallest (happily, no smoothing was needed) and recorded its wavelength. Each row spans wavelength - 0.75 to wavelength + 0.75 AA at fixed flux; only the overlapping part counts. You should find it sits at 4495.5 AA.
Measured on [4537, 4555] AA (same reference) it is 4554.0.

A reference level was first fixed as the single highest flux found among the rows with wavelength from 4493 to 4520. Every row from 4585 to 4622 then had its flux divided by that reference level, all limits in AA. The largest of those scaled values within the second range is 1.11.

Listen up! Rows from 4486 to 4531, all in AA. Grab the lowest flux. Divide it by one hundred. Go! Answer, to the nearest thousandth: 0.028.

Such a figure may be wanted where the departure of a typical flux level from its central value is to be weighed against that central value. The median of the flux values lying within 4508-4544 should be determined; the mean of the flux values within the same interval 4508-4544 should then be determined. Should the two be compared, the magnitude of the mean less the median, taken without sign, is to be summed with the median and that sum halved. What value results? 2.37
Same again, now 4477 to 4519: 2.31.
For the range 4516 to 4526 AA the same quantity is 2.38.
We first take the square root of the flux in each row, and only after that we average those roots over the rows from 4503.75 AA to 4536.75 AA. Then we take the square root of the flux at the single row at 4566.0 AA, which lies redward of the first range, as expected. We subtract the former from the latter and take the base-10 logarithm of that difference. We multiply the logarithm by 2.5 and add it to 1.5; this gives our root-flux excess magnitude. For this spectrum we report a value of -2.6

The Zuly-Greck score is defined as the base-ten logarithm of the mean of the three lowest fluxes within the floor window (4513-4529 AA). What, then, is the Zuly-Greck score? 0.57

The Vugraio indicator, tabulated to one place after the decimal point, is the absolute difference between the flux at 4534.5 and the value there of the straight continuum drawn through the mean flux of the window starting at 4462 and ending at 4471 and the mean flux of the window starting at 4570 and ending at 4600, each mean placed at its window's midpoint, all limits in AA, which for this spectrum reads 0.5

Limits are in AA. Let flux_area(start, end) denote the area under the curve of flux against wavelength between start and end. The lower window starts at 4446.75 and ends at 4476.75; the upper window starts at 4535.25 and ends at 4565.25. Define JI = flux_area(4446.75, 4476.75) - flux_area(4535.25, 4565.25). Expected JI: -18.1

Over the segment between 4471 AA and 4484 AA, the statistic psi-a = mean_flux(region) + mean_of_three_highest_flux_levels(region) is 9.2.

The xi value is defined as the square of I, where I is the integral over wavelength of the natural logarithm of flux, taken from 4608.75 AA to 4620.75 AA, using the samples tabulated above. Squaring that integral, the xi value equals 386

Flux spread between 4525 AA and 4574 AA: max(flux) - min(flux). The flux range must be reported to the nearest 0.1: 2.5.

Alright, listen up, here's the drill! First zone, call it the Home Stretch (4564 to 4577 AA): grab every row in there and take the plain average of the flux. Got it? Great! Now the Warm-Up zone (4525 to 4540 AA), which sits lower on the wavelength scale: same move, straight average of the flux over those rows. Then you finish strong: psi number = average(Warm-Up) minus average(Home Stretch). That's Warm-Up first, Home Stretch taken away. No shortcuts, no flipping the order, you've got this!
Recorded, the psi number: -0.9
